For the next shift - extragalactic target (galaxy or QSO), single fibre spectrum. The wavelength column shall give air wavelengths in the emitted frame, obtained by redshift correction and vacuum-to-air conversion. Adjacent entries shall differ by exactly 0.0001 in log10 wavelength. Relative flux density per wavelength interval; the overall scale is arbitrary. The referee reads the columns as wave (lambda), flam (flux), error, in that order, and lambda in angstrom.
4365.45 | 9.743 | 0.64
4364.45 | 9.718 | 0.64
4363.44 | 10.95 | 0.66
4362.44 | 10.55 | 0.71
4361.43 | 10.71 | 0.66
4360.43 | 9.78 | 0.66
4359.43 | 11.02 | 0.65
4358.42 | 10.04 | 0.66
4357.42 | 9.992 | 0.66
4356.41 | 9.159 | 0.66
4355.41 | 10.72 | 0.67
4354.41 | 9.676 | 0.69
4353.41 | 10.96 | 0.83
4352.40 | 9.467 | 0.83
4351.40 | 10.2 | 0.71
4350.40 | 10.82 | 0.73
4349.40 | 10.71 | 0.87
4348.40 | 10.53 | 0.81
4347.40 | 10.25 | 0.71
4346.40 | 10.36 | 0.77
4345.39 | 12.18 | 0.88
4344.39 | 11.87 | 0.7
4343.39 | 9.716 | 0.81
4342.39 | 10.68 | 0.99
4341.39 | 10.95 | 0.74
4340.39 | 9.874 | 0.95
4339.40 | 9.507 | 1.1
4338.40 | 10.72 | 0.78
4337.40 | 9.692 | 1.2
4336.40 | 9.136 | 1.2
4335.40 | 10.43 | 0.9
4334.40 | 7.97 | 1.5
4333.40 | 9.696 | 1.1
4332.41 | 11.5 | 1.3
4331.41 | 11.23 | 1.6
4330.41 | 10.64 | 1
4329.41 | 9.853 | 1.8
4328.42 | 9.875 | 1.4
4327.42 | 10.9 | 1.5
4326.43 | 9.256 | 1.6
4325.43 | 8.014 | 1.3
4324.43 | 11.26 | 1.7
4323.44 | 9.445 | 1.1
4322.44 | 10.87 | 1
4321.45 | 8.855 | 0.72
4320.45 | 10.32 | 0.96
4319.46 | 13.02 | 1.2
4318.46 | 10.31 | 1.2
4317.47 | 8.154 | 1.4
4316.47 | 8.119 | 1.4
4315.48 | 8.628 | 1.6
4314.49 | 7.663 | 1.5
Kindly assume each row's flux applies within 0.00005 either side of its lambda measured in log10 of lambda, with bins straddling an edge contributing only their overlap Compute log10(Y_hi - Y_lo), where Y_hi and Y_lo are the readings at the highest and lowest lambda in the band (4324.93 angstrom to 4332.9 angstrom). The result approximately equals 0.5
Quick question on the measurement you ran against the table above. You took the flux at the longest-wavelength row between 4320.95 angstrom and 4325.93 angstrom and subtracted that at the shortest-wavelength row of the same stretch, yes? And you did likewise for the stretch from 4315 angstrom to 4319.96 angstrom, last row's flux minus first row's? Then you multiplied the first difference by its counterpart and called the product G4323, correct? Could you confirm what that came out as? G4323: -3.7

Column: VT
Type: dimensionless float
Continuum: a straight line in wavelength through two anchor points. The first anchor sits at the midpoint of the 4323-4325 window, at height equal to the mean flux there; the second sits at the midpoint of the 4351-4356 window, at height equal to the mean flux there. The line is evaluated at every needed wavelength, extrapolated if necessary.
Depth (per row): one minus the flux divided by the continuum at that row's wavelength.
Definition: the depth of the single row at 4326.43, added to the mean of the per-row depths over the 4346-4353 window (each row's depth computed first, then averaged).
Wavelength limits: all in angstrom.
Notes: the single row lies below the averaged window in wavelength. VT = 0.09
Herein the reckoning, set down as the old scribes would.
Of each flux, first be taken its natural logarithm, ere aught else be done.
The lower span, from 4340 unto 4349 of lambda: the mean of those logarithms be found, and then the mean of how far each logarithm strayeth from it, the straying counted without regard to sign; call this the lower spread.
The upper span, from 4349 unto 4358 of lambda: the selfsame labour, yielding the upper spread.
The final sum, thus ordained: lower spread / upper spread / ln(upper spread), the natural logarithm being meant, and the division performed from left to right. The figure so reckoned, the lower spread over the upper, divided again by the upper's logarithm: -0.37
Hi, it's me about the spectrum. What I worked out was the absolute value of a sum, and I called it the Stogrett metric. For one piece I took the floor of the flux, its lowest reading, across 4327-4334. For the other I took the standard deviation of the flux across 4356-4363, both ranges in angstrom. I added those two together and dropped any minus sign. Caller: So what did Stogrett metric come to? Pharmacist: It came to 10.3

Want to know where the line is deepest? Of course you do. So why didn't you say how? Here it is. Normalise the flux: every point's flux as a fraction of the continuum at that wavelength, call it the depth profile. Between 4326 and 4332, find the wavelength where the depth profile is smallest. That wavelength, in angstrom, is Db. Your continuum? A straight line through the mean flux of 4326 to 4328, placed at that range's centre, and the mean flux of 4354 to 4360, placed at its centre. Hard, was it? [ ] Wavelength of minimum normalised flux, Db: 4326.43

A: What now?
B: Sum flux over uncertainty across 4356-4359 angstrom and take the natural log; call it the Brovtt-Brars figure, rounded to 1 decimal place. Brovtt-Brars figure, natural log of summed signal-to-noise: 3.8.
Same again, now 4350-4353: 3.7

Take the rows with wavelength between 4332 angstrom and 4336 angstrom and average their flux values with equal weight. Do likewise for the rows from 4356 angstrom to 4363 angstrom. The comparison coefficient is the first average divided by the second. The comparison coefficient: 0.97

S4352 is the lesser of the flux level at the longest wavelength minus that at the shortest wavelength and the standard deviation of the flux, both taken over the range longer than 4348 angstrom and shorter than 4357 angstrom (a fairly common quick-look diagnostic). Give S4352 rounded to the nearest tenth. -1.4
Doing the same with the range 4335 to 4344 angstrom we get -0.7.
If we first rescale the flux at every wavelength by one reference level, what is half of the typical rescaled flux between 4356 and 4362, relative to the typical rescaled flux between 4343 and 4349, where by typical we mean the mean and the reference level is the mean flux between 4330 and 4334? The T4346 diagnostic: 0.468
